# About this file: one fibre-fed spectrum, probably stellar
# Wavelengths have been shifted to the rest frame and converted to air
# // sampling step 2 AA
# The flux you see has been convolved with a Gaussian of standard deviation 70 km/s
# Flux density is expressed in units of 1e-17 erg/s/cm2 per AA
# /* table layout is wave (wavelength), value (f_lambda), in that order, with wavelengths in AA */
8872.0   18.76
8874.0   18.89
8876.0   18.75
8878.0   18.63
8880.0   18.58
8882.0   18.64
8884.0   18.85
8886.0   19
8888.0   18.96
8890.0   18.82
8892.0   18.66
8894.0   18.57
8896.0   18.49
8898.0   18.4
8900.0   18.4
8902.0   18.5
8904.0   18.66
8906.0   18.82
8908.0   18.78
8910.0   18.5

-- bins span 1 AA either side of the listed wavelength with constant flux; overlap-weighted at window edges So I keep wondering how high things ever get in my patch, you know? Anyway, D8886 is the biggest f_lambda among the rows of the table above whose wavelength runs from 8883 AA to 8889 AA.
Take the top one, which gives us 19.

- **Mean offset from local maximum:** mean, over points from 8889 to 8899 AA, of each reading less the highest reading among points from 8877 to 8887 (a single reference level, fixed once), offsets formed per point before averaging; -0.41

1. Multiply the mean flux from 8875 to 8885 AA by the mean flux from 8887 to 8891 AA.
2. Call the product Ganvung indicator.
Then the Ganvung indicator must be 353.1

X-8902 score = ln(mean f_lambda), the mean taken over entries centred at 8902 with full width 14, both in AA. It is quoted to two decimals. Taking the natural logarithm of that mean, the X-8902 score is 2.92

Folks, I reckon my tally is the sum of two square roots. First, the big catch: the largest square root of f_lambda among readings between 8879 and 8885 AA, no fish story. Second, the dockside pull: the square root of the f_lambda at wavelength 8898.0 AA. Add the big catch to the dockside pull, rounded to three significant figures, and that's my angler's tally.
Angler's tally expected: 8.63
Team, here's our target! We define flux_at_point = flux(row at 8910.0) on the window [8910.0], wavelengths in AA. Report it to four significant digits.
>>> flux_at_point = 18.50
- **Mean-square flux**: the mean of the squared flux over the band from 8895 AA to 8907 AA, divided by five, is 68.8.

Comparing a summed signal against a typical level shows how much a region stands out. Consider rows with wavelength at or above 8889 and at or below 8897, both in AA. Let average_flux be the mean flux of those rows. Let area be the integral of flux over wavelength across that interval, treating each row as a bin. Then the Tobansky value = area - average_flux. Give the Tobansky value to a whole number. 130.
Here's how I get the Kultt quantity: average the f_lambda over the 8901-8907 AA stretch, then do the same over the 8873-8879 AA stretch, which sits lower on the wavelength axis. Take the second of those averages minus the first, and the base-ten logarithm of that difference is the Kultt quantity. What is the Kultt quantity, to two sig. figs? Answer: -1.0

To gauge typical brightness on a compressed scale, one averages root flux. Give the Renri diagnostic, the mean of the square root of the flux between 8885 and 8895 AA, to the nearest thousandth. 4.336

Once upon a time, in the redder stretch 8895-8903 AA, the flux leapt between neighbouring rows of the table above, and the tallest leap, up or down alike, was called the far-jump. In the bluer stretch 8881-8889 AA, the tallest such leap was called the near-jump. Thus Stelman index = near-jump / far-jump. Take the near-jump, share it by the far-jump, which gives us 2.1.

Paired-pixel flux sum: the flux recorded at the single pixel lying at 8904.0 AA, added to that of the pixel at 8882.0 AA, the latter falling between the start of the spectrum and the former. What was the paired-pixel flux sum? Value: 37.3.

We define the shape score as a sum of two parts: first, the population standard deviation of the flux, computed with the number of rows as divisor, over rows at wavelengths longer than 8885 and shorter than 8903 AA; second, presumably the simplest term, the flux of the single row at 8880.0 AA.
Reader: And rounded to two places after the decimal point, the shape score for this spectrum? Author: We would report 18.80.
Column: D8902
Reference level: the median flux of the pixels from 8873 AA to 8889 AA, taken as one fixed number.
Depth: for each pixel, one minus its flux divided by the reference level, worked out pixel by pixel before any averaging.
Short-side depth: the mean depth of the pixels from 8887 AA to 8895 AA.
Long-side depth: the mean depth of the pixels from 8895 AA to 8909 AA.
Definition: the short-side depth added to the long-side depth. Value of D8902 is 0.0143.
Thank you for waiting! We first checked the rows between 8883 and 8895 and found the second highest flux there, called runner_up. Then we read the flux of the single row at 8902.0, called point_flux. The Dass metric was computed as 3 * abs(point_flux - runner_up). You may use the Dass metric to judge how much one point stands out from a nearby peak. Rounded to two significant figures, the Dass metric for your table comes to 1.4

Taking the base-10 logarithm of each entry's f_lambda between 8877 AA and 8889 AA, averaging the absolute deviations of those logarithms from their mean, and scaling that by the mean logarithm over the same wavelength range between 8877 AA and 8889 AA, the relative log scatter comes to 0.0029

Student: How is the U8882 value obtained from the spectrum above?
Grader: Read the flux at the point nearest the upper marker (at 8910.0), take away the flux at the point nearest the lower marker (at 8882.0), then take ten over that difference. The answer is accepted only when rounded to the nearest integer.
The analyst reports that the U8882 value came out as -71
